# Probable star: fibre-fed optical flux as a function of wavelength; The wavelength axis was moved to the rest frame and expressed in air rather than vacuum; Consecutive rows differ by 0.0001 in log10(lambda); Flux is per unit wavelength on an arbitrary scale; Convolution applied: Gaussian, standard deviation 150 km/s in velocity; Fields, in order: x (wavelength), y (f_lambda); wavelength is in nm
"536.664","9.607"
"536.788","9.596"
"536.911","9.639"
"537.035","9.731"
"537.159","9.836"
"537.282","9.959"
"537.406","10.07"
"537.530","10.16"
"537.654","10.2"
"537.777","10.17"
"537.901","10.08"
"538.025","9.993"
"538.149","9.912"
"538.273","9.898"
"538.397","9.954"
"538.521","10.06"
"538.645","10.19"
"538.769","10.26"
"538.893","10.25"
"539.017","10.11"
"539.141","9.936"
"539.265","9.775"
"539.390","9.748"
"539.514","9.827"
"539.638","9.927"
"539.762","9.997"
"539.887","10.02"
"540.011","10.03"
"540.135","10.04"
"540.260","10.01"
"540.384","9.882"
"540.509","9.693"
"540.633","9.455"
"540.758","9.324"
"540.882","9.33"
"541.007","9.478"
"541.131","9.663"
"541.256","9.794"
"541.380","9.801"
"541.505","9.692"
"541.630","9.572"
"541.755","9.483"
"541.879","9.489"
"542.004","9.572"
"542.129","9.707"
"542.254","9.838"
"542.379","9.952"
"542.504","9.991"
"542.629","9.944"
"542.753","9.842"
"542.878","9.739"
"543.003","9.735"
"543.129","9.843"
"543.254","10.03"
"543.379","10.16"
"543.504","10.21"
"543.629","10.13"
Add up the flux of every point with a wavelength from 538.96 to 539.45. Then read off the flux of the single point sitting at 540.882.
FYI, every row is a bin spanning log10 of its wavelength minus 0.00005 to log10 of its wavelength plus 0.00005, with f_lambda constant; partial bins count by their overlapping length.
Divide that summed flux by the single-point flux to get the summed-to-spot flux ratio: 4.24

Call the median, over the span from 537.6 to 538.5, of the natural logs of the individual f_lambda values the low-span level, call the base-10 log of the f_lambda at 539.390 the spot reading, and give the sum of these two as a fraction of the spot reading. 3.328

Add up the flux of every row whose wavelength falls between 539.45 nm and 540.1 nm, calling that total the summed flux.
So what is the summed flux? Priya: 49.8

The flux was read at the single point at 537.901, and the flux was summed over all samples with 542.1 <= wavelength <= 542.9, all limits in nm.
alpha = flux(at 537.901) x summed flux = 696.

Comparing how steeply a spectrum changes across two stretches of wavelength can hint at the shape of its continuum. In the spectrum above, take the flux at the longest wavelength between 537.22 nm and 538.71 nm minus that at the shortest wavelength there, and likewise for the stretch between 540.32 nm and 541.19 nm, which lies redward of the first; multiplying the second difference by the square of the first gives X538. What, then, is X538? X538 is -0.0117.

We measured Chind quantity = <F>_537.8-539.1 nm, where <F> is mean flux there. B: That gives 10.07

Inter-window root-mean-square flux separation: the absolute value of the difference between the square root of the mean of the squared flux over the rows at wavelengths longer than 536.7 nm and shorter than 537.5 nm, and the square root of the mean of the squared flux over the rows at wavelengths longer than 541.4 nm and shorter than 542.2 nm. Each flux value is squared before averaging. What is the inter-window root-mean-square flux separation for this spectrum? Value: 0.22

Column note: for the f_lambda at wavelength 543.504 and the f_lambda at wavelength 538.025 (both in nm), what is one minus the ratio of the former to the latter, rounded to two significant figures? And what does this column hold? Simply -0.022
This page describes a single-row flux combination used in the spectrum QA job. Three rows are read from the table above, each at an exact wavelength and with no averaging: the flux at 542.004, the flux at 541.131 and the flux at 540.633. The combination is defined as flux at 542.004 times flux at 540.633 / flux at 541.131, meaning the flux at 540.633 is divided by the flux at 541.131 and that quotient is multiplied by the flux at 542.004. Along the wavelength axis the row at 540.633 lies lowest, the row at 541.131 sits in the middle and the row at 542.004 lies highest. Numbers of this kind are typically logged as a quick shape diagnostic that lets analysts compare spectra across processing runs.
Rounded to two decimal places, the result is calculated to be 9.37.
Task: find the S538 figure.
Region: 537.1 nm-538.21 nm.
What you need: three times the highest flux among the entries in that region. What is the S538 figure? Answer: 30.6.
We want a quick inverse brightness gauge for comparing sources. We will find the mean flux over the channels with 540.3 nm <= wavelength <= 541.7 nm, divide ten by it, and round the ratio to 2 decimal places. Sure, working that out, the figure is 1.04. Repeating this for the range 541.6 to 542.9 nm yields 1.03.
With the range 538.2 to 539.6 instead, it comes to 1.00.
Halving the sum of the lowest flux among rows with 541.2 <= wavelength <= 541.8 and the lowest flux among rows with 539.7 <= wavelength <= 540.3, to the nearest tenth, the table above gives 9.7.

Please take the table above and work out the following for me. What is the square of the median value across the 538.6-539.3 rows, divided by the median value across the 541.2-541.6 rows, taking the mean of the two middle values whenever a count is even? 10.52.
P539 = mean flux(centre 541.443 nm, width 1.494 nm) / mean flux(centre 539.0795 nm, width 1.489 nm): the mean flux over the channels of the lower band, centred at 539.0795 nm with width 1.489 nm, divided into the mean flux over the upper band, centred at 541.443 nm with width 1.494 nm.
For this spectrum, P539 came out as 0.957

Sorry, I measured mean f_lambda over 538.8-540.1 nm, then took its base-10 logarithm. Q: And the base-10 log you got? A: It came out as 1.00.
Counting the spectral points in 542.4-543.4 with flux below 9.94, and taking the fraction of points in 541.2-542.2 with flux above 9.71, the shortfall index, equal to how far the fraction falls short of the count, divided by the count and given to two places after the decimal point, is 0.94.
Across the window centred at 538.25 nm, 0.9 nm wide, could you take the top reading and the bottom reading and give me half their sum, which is 10.0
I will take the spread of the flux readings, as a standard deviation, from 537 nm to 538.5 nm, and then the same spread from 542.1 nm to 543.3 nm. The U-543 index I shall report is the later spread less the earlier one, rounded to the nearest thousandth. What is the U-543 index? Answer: -0.030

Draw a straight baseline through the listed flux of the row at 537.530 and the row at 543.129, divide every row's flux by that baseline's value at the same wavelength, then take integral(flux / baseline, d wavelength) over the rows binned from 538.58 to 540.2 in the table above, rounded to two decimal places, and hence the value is 1.61 nm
